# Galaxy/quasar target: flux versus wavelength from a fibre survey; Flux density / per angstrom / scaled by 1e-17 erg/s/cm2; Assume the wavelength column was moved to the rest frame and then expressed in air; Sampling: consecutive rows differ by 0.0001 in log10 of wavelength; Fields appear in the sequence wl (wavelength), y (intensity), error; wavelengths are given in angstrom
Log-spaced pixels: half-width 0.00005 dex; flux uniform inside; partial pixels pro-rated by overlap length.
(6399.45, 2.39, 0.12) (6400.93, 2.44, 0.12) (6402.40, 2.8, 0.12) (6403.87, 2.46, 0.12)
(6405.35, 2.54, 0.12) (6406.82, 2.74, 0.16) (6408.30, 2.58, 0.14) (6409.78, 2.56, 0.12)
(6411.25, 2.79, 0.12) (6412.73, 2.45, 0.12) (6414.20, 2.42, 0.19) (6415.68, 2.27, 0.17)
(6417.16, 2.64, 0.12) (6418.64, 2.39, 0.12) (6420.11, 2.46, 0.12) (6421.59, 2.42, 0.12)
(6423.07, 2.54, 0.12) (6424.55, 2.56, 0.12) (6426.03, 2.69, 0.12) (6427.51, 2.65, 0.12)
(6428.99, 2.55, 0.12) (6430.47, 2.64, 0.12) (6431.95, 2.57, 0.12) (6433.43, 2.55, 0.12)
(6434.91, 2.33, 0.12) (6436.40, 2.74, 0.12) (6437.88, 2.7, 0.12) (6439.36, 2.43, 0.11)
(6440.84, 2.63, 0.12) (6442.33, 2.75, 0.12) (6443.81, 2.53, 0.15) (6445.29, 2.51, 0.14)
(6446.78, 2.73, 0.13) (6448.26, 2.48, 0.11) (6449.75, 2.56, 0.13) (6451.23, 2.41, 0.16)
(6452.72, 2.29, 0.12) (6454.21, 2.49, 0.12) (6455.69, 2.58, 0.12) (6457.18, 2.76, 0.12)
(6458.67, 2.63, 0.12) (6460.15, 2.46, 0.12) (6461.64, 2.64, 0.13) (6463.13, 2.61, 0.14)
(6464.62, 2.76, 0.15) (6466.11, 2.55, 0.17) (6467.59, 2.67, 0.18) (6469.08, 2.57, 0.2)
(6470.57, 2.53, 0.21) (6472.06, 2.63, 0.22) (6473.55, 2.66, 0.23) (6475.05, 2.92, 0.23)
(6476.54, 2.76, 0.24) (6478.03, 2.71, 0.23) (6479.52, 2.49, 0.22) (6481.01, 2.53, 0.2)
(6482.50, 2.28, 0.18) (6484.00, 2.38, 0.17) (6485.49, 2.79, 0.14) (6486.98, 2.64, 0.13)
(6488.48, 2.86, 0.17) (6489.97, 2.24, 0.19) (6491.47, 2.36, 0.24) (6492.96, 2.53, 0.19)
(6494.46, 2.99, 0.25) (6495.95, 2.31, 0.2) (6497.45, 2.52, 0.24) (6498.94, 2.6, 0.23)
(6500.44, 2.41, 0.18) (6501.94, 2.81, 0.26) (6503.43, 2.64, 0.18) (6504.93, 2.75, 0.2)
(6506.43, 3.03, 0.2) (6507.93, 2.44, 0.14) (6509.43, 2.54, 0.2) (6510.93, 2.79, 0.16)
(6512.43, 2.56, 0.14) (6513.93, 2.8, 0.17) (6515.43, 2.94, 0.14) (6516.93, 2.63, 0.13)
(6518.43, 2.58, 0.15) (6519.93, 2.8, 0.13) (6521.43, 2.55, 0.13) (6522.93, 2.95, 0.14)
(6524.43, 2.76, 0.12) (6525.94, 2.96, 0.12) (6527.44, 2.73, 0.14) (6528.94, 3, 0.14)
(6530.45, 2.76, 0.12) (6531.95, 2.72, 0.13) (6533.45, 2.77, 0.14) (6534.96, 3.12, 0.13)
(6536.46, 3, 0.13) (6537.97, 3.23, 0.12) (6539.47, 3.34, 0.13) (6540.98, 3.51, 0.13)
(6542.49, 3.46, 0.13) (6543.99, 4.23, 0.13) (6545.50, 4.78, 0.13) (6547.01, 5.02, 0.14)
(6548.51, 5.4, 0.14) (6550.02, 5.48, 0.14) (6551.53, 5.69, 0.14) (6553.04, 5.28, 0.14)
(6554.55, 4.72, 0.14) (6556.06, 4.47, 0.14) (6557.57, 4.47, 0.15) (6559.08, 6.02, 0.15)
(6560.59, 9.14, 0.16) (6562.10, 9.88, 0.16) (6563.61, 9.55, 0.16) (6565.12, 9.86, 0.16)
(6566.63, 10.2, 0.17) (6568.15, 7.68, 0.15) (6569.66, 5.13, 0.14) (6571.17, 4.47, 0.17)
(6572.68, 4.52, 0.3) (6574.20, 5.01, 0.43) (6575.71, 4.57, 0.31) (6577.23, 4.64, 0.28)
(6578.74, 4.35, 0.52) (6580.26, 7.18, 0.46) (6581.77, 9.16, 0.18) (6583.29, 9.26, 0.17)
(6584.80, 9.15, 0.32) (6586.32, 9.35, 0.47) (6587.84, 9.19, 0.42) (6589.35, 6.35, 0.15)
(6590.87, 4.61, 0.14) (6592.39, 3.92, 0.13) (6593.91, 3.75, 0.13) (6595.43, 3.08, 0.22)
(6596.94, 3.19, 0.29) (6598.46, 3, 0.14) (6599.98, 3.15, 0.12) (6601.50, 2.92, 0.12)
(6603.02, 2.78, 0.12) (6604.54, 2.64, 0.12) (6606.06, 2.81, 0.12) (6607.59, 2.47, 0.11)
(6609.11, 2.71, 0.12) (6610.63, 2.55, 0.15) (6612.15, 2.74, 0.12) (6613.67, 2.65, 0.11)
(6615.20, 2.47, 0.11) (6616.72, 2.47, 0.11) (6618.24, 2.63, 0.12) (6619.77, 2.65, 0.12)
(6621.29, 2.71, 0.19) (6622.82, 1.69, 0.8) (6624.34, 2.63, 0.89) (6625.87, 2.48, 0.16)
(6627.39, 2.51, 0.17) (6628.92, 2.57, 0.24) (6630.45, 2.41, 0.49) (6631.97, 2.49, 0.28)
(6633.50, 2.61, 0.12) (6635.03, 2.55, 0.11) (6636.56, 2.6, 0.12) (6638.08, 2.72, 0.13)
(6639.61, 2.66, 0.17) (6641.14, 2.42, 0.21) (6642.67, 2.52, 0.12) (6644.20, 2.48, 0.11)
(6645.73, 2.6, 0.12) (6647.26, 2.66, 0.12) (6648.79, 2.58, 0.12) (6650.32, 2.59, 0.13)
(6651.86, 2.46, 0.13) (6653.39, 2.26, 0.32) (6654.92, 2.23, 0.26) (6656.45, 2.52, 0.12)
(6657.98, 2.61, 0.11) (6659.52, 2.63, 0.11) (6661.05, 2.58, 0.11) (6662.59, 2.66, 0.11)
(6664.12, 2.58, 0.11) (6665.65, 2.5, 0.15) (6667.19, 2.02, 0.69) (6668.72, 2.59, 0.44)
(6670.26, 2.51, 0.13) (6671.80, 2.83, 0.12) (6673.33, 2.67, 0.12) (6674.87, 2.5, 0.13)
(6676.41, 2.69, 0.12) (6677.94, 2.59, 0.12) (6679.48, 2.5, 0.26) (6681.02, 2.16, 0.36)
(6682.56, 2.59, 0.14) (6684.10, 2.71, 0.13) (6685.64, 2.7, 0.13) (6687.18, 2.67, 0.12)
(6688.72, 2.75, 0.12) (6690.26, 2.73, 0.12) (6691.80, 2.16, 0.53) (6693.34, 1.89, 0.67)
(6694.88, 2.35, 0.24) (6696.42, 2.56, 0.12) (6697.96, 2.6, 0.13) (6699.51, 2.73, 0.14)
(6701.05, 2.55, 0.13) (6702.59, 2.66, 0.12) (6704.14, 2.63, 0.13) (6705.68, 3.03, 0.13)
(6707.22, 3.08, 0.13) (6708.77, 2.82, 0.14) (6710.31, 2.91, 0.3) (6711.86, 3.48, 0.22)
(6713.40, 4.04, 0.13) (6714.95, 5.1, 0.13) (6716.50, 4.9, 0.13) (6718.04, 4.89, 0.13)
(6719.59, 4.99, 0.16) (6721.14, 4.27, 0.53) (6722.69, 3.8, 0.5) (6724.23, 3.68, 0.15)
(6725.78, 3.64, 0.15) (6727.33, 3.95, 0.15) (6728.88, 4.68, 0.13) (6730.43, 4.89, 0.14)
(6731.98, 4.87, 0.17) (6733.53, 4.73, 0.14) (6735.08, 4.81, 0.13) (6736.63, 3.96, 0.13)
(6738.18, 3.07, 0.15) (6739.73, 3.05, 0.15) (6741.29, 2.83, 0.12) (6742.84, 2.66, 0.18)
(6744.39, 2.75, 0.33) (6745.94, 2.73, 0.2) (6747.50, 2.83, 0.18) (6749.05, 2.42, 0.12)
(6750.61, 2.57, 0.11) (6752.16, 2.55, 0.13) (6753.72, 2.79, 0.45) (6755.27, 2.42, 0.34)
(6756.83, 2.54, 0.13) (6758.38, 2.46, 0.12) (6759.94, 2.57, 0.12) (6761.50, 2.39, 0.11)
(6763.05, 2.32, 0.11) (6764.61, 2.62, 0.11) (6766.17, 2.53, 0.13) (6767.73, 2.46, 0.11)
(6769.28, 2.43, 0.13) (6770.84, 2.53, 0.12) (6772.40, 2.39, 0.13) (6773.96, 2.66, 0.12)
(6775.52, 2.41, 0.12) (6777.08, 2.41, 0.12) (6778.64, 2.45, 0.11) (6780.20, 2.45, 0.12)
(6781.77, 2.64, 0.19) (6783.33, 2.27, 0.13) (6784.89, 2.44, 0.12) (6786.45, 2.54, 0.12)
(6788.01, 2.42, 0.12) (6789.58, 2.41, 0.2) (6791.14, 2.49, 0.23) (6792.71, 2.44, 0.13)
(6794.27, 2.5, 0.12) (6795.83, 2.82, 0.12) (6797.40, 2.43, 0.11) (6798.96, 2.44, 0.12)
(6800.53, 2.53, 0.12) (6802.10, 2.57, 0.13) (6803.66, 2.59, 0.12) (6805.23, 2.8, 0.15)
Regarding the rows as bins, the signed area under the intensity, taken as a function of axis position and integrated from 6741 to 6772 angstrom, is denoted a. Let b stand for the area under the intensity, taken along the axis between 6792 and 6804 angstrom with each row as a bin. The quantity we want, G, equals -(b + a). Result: -110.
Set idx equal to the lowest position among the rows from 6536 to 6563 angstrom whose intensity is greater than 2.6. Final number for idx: 6536.46 angstrom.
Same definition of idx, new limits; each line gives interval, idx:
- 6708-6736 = 6708.77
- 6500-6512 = 6501.94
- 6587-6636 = 6587.84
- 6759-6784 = 6764.61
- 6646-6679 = 6647.26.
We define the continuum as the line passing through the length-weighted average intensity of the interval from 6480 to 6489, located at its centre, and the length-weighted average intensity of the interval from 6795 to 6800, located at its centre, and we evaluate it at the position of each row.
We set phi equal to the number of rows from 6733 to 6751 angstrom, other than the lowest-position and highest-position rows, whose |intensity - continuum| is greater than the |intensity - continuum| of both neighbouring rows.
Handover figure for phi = 3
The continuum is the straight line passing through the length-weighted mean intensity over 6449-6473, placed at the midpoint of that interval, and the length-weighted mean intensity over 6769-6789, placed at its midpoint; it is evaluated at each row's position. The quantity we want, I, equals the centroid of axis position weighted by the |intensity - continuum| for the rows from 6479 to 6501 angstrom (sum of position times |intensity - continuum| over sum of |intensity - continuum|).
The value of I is 6490.0 angstrom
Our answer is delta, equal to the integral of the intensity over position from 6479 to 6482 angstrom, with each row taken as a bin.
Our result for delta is 7.49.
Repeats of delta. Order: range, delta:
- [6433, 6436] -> 7.37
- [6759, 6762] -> 7.44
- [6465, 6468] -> 7.88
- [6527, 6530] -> 8.60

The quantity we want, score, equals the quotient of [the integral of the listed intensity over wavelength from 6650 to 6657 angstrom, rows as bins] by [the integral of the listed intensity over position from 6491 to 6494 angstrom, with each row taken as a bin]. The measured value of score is 2.23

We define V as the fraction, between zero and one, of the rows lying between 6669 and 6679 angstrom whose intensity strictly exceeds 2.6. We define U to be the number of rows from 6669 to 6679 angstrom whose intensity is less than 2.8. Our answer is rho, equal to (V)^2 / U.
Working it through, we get 0.050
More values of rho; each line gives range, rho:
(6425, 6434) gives 0.042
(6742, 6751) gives 0.089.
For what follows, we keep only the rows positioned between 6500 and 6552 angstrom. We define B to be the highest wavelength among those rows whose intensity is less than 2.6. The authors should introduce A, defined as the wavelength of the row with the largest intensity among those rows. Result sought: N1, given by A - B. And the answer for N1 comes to 30.1 angstrom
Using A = 6551.53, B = 6521.43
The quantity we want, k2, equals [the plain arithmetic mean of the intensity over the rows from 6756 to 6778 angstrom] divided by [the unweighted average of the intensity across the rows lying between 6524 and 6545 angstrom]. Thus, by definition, 0.80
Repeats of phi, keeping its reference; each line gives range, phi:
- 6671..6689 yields 3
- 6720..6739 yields 2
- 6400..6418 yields 4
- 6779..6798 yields 4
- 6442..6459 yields 3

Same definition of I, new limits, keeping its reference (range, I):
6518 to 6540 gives 6532.1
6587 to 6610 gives 6591.6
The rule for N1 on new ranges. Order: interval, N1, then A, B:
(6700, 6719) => 13.9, 6714.95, 6701.05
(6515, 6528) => 4.5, 6525.94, 6521.43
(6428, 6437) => 1.5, 6436.40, 6434.91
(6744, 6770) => -21.8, 6747.50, 6769.28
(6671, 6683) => -10.8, 6671.80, 6682.56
